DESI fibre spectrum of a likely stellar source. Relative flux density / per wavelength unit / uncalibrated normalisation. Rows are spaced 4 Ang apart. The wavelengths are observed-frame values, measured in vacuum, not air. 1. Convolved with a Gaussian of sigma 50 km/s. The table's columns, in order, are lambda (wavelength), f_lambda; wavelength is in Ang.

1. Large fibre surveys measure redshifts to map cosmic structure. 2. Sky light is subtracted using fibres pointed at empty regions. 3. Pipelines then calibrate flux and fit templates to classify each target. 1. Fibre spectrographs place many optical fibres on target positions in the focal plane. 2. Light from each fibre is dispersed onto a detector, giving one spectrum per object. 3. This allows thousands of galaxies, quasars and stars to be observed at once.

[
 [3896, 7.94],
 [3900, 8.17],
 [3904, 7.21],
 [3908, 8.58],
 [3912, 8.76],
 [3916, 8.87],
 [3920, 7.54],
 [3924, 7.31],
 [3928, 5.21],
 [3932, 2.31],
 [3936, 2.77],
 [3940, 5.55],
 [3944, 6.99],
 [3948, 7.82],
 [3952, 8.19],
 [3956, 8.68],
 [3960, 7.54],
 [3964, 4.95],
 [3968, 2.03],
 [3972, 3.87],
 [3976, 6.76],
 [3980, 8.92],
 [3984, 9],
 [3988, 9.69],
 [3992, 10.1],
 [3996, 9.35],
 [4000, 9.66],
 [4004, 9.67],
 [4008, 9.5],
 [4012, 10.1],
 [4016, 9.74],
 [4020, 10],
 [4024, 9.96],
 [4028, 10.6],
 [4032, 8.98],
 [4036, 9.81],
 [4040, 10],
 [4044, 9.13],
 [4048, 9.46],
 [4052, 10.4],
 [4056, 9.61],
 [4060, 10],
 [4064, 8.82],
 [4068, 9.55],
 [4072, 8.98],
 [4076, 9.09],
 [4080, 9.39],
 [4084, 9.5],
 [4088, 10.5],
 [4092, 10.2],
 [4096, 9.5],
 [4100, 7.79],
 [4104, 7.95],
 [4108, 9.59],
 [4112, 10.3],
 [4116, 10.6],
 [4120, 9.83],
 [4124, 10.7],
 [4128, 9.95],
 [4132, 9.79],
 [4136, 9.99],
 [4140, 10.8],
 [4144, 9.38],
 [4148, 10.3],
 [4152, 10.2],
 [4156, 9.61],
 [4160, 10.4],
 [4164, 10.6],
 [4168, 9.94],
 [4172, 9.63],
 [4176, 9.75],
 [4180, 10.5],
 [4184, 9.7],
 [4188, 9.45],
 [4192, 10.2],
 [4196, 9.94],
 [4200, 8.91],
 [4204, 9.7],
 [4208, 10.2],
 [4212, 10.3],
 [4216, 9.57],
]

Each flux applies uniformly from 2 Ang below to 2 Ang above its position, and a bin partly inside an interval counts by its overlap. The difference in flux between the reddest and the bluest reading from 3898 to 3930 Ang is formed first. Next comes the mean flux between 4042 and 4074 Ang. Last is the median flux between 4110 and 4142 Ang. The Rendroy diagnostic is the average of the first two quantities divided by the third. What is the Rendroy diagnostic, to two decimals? 0.32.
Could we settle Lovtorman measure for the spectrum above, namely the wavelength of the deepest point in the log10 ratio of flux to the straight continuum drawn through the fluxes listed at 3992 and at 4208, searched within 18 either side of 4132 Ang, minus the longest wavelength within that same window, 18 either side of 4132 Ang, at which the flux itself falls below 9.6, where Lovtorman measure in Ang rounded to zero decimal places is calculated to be 0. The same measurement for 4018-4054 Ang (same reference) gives -16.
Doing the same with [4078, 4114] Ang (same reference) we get -8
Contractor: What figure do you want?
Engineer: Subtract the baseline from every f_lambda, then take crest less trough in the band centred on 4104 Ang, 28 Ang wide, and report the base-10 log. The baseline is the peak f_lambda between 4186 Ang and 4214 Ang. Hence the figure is 0.45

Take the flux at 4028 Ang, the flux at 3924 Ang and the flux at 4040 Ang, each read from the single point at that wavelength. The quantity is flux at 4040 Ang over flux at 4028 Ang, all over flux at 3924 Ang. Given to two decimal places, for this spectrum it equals 0.13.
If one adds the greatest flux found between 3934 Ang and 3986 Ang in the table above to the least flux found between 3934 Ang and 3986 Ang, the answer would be 11.0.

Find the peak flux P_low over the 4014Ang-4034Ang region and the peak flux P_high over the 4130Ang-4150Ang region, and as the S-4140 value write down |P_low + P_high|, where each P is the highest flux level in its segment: 21.4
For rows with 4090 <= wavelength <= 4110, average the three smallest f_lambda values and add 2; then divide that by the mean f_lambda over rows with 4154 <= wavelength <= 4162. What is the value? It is 1.04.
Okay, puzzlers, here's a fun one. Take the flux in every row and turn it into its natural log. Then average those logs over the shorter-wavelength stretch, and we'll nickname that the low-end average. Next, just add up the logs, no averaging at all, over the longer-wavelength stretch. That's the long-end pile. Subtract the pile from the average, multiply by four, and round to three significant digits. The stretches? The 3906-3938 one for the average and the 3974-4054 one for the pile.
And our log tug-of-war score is -173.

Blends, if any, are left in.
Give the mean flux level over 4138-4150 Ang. 10.2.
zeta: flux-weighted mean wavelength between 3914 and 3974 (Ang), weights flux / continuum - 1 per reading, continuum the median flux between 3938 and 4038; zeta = 3947.4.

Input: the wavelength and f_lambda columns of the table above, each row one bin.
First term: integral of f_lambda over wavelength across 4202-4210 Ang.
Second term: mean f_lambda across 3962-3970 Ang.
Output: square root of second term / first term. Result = 0.209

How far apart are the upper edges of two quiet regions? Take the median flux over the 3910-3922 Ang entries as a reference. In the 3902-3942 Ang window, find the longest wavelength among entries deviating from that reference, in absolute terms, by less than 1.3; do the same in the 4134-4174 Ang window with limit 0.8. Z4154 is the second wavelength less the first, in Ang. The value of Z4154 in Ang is 224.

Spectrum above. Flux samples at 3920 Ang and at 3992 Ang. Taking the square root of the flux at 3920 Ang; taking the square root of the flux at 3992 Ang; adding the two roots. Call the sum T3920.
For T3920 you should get 5.92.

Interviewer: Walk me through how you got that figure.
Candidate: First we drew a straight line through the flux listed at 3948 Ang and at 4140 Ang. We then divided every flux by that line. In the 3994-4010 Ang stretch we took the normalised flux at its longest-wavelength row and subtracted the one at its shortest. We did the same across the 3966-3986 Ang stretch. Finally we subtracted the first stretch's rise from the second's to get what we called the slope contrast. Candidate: 0.83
